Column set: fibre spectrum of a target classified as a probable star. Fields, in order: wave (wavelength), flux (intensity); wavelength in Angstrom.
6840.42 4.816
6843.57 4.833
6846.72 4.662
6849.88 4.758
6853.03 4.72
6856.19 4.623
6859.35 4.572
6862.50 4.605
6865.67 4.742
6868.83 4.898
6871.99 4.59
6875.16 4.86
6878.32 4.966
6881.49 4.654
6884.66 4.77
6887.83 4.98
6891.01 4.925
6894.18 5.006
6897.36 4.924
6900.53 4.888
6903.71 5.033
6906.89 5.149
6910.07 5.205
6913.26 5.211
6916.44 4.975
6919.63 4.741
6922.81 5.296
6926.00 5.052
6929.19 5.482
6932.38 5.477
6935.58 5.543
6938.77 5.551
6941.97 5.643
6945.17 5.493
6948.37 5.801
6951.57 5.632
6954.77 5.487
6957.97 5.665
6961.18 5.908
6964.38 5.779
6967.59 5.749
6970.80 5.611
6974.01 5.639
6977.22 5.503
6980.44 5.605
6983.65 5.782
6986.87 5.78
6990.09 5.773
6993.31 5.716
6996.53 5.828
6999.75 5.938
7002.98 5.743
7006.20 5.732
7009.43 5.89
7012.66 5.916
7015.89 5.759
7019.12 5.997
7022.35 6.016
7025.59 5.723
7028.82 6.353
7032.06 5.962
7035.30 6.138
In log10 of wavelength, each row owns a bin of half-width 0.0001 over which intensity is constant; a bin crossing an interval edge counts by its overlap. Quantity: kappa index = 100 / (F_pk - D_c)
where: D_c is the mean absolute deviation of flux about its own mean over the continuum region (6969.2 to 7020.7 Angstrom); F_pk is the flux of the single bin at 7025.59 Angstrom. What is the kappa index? 17.8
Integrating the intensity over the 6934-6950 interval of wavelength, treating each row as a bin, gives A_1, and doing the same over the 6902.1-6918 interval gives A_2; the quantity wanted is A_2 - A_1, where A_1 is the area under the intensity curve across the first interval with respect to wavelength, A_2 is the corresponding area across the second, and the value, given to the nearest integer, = -8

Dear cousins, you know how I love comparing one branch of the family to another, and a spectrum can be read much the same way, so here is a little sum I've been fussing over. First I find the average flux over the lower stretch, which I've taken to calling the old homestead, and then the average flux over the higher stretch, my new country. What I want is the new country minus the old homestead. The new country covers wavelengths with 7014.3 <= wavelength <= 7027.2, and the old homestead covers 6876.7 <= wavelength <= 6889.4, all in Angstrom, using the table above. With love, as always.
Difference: 1.0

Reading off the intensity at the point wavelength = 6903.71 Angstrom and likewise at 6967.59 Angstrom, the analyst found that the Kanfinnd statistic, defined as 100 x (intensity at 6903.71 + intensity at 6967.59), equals 1078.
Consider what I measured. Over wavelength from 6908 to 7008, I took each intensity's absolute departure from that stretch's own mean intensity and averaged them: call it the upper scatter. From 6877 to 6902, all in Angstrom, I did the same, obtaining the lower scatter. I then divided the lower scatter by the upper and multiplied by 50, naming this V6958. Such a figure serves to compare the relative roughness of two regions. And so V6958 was 21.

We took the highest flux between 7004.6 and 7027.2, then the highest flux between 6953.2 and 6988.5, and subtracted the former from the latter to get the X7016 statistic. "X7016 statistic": -0.1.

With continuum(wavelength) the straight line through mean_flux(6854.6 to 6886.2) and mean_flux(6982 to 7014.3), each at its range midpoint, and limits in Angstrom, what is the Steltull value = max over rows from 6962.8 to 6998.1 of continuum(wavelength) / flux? 1.02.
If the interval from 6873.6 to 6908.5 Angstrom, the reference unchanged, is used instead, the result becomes 1.04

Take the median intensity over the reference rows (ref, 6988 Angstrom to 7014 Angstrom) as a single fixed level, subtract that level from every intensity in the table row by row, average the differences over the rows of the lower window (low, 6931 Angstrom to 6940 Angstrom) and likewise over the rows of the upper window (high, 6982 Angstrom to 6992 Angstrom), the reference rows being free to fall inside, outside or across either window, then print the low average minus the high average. -0.25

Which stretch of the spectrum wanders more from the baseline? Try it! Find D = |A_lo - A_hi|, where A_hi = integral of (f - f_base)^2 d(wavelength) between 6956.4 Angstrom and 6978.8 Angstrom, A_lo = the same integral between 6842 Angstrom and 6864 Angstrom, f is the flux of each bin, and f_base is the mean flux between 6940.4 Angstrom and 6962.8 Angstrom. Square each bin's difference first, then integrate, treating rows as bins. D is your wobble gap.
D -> 21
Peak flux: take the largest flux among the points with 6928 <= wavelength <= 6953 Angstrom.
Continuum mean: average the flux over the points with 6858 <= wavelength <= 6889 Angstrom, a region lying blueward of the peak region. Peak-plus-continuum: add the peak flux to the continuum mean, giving 10.6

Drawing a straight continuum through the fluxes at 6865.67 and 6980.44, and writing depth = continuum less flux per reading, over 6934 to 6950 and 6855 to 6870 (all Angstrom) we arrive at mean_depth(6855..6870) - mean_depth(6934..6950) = 0.3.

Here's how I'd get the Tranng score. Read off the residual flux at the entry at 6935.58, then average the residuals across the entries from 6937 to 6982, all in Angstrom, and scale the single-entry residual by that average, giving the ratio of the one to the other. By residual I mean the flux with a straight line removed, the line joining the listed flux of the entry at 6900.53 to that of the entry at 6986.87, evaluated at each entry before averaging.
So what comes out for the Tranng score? 2.0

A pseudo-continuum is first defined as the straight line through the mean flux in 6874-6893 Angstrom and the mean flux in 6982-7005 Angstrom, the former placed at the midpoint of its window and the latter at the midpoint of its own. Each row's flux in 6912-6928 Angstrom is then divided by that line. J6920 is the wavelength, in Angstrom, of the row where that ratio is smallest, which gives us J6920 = 6919.63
